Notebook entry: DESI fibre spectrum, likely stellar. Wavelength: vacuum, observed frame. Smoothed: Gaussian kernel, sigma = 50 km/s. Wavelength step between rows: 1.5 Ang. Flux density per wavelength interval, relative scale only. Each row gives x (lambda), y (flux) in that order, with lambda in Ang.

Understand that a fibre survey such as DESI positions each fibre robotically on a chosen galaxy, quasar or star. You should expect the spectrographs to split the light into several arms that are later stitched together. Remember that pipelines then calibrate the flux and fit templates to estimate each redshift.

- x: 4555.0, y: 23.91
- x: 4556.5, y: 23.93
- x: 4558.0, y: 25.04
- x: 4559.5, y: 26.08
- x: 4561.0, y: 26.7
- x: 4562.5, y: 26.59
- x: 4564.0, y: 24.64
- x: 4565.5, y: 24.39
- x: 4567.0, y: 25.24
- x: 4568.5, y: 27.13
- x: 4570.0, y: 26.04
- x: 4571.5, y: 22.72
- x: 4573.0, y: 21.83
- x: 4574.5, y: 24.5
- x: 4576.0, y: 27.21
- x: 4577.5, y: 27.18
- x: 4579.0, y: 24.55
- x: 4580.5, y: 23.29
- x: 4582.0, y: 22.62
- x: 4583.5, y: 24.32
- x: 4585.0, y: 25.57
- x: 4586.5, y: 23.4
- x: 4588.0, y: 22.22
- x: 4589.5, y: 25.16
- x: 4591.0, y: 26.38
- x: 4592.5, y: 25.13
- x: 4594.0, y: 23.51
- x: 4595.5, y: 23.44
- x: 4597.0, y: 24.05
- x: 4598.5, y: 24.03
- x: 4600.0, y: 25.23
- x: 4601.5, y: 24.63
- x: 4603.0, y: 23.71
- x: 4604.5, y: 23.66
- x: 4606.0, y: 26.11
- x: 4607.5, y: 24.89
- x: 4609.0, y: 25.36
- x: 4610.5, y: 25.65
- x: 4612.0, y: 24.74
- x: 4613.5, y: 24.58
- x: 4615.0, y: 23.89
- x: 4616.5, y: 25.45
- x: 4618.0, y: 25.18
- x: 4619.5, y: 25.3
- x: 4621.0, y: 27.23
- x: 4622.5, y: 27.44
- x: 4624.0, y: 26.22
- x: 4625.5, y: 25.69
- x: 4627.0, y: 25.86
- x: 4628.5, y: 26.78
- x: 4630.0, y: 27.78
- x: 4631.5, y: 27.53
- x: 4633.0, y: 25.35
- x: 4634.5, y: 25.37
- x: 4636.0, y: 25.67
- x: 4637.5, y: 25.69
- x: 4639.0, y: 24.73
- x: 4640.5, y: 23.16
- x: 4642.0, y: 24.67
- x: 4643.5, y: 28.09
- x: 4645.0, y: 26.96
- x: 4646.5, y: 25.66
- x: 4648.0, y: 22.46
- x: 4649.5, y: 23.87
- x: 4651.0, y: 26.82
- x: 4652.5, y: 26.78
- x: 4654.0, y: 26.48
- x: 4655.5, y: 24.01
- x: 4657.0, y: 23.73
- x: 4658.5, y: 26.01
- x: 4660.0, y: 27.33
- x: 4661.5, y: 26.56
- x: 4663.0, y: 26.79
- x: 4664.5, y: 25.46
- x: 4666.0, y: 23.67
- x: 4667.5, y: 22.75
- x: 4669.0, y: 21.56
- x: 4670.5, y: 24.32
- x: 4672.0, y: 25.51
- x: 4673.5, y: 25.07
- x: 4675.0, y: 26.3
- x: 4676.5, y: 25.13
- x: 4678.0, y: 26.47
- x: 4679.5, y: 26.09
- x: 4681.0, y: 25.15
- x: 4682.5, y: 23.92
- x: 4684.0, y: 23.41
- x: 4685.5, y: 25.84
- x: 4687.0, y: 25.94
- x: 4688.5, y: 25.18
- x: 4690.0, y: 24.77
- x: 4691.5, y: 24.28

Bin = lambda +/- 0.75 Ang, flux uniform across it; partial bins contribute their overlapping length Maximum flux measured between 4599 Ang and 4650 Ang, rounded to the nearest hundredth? 28.09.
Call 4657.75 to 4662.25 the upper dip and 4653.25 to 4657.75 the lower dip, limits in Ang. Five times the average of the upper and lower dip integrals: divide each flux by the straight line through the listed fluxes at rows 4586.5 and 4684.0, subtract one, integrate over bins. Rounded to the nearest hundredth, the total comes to 2.19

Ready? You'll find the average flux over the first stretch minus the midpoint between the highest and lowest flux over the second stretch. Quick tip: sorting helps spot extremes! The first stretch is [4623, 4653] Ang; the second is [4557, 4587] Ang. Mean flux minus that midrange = 1.24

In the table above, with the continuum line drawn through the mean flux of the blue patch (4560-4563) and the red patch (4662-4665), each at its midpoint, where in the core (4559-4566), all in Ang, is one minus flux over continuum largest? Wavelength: 4565.5 Ang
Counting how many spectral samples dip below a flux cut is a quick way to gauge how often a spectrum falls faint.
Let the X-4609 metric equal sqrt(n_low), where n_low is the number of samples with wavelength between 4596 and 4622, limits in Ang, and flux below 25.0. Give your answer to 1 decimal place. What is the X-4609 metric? 3.0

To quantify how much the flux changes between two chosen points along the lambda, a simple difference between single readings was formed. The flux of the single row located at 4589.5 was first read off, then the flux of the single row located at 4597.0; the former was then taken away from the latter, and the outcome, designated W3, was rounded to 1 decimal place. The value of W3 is -1.1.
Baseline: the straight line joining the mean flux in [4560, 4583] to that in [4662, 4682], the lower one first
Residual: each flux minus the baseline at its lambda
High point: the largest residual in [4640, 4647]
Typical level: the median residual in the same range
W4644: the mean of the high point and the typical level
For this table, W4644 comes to 1.9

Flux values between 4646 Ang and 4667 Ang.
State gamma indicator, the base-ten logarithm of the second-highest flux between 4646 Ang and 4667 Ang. 1.43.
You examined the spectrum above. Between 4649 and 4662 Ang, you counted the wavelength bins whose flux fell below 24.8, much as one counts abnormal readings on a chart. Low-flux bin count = 3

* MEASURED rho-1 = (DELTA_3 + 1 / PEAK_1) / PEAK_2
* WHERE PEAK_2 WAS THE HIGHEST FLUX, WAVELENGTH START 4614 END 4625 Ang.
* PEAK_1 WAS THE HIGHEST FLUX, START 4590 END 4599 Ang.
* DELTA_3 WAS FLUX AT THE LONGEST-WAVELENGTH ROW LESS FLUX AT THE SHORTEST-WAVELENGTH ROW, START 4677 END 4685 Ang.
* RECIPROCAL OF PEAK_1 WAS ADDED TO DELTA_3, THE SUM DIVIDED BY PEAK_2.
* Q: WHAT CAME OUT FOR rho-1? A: -0.11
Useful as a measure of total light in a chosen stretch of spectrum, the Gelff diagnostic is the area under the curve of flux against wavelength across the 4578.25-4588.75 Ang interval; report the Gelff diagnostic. 249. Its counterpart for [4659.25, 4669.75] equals 261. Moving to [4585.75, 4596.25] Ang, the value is 254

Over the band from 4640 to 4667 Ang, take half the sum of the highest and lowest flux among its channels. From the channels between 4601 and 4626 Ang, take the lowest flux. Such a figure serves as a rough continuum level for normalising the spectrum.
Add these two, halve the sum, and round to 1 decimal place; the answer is 24.5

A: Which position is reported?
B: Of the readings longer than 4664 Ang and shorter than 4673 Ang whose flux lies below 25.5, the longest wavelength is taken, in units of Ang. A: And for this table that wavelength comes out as 4670.5 Ang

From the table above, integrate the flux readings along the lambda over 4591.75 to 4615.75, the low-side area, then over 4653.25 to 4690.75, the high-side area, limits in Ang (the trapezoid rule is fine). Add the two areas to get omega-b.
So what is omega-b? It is 1530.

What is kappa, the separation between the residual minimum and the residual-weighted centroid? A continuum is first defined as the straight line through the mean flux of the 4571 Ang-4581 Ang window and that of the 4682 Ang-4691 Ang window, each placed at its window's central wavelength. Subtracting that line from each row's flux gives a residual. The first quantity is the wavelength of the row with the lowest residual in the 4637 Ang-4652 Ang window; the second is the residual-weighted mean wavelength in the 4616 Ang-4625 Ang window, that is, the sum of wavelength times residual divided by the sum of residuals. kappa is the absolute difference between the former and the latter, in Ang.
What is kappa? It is 26.7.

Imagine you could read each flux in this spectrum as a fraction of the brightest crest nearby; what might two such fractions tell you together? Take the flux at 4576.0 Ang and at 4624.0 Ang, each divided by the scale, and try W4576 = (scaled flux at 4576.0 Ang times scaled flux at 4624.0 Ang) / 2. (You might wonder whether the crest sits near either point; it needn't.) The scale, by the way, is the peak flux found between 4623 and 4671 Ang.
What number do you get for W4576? 0.452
